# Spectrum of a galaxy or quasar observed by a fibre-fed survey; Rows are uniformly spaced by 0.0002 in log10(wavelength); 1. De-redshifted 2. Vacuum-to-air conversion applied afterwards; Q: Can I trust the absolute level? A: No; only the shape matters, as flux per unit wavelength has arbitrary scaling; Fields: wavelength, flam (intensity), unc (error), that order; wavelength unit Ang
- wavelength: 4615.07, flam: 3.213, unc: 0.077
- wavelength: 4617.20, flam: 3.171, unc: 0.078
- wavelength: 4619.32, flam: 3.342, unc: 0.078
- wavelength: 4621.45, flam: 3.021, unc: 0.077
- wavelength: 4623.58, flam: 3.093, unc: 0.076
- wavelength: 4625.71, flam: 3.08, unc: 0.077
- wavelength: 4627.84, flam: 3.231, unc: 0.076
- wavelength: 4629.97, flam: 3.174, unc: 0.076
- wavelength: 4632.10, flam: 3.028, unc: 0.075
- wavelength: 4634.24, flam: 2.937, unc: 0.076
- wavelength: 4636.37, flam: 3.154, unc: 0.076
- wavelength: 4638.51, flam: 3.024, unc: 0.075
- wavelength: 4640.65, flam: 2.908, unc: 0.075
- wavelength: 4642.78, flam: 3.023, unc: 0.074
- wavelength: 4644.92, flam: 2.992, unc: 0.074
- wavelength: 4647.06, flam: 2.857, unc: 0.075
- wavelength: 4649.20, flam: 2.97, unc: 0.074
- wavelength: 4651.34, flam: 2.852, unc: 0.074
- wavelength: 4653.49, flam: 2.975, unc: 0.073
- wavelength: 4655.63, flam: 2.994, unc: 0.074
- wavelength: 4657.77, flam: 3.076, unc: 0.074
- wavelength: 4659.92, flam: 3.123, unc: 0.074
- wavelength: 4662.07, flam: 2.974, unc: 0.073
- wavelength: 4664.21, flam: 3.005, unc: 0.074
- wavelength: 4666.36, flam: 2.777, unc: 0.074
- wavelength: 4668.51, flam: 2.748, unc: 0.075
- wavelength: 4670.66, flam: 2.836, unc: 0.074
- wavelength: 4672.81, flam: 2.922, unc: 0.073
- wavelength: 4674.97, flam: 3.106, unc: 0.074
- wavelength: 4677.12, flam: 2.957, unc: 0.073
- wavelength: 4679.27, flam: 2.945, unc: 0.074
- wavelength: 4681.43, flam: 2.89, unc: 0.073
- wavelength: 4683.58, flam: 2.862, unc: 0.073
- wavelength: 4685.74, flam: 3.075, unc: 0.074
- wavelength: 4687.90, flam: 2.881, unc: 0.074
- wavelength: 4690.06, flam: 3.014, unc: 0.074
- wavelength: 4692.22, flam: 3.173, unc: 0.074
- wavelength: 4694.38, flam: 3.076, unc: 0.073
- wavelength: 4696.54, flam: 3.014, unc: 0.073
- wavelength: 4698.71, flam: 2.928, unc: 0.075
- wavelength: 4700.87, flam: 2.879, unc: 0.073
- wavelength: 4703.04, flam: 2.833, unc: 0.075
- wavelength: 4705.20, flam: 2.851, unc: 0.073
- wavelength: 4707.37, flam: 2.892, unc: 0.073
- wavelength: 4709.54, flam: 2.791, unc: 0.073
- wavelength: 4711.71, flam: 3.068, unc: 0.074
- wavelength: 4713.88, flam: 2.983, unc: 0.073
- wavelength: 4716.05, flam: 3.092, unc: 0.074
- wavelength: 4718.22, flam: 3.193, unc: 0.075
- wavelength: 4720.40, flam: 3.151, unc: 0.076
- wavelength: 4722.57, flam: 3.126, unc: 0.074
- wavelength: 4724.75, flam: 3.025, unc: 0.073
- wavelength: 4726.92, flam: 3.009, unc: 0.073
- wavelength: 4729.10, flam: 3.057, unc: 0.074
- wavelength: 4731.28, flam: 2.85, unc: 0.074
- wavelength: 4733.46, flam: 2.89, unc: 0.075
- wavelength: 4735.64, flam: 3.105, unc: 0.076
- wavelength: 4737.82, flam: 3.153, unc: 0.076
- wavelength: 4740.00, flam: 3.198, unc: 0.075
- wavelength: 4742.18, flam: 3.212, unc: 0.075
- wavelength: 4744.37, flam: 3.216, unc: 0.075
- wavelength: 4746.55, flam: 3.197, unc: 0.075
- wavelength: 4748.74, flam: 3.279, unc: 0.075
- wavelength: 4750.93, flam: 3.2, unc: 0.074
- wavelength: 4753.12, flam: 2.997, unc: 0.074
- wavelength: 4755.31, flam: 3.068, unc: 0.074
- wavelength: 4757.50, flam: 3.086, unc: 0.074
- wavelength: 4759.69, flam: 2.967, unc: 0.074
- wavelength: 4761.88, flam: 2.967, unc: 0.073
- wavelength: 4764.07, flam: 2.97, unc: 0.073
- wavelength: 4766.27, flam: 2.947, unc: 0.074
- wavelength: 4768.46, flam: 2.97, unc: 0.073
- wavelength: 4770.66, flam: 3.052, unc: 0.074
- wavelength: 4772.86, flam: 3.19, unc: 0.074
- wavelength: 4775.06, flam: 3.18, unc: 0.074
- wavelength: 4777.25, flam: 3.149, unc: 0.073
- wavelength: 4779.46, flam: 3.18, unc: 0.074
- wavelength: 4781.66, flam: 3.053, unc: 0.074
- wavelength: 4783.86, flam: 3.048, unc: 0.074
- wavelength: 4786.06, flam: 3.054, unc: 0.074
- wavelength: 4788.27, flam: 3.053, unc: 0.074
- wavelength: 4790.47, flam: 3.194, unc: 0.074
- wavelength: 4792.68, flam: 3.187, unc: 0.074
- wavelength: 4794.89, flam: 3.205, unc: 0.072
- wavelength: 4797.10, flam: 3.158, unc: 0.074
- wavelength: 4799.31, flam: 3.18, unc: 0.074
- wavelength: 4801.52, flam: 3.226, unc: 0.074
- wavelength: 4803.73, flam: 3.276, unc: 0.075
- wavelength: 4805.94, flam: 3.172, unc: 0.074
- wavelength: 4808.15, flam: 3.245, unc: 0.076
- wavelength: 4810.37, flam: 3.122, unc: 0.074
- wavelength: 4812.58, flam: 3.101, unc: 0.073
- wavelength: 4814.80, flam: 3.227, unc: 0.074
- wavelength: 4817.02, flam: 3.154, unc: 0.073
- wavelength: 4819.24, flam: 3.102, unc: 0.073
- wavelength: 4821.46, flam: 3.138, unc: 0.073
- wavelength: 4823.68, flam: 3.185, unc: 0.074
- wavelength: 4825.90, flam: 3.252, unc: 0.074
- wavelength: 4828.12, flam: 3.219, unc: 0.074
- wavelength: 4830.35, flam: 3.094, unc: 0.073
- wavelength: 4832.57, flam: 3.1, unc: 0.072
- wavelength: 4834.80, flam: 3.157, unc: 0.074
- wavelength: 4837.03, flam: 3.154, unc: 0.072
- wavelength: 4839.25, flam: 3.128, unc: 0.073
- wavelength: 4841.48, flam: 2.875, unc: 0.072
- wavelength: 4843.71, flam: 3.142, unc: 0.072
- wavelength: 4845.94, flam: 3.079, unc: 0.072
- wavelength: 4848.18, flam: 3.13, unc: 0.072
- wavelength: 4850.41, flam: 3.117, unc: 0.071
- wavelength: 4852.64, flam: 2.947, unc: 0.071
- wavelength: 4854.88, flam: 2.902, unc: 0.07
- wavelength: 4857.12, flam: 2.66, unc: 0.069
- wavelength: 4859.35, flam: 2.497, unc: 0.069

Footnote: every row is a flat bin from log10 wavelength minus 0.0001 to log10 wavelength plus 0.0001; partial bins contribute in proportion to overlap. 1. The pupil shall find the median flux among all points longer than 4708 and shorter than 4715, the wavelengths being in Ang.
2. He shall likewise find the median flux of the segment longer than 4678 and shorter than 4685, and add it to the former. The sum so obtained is 5.87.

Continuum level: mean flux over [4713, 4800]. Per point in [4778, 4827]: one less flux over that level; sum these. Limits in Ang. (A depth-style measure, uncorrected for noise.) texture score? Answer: -0.46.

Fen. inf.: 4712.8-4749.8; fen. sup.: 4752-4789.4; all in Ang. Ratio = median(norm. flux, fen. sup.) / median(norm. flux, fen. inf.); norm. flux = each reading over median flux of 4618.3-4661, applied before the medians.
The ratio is 0.98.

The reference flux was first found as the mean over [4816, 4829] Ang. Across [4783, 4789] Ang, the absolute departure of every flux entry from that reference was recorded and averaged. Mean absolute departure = 0.12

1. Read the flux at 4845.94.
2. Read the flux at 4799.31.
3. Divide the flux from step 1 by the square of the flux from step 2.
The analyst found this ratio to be 0.30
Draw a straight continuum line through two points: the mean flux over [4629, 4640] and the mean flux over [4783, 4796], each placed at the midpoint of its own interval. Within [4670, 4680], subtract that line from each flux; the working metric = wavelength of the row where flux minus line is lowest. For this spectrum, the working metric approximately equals 4670.66 Ang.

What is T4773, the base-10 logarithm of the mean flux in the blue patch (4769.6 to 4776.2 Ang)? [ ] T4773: 0.497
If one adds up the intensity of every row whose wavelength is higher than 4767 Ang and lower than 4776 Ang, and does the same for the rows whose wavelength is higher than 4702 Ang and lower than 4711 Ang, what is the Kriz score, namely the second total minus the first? -1.0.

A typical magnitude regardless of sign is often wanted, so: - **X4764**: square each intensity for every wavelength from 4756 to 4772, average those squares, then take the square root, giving 2.99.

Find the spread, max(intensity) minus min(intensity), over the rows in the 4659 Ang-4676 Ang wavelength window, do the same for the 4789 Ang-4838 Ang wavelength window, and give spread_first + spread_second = 0.56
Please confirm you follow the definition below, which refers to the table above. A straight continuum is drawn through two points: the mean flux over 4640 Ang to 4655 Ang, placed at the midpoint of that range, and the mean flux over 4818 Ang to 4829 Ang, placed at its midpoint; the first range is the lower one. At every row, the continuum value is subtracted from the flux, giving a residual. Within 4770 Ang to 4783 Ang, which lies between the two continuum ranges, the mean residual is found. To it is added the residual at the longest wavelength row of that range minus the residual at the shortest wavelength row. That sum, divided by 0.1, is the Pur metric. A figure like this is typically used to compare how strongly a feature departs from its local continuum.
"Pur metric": 0.1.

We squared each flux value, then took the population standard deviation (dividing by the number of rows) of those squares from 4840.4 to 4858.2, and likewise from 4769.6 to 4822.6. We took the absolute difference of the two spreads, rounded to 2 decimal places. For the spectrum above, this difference 0.51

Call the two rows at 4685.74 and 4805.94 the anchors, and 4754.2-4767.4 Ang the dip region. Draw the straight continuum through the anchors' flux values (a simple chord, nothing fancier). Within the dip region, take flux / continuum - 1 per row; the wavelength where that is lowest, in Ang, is 4766.27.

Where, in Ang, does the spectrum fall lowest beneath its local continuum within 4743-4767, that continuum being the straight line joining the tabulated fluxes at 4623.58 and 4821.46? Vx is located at 4766.27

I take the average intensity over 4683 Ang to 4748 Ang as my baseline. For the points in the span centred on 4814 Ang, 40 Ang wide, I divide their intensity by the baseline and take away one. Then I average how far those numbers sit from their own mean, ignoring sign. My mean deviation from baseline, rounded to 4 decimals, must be 0.0160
